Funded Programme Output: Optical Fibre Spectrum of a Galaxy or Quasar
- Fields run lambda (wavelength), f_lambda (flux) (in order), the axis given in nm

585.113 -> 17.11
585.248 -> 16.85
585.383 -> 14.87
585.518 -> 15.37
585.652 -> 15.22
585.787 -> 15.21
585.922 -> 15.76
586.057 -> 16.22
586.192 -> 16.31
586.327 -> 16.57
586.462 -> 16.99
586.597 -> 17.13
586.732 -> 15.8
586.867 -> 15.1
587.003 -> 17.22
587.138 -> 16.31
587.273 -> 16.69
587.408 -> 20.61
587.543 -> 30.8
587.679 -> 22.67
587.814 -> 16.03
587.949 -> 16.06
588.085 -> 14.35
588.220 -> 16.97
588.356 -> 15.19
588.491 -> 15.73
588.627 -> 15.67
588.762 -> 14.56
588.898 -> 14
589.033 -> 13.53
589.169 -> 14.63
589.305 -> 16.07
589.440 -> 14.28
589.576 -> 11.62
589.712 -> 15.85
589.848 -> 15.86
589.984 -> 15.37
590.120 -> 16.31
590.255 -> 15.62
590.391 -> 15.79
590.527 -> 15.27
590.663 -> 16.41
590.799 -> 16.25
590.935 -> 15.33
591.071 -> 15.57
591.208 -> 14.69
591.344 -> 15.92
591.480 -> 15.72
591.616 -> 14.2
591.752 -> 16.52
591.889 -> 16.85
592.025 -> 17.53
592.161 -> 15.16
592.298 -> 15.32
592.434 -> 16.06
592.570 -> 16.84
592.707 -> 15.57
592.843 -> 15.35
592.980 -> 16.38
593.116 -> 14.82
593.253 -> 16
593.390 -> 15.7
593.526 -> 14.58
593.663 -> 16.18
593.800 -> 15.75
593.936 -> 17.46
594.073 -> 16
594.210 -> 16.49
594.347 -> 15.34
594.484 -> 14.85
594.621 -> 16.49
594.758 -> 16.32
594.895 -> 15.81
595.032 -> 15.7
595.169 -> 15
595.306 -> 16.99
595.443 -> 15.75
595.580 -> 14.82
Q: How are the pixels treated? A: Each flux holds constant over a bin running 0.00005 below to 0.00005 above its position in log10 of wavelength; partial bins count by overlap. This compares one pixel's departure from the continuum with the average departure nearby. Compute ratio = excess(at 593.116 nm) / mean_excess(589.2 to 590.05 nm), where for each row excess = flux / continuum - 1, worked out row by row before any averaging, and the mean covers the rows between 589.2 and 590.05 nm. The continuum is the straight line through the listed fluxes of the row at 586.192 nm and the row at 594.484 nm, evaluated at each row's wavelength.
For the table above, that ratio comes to 0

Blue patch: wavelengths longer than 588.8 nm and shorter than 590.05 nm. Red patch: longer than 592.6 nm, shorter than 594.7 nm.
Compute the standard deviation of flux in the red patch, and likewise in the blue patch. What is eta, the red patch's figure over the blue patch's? 0.5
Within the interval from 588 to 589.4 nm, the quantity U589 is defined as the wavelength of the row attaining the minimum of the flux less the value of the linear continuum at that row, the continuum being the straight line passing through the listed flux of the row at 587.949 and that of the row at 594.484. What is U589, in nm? 589.033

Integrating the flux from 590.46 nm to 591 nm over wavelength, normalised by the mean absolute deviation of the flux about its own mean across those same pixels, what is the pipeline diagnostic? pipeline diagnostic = 17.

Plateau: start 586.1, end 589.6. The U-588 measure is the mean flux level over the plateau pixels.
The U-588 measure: 16.6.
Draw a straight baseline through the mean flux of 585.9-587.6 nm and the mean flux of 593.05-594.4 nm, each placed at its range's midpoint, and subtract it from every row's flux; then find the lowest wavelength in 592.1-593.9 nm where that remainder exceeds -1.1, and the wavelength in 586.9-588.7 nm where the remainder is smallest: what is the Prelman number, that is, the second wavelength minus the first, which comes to -4.21 nm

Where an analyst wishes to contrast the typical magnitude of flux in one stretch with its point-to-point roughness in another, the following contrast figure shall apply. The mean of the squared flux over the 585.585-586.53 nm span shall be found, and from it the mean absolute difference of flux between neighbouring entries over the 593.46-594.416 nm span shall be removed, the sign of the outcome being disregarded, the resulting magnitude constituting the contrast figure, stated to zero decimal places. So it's 257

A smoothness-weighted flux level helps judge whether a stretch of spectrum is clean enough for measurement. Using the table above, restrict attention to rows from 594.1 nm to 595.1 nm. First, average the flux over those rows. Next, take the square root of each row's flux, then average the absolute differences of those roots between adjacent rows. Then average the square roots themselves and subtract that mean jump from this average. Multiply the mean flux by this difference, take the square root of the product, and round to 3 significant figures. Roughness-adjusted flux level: 7.86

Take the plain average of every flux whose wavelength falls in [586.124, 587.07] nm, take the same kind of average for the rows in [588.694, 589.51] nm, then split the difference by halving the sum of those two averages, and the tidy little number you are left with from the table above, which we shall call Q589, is 15.5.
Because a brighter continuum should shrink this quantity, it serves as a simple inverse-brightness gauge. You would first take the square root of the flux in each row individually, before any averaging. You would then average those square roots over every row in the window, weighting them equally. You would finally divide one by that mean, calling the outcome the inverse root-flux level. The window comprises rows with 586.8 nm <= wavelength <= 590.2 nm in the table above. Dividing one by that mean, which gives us 0.248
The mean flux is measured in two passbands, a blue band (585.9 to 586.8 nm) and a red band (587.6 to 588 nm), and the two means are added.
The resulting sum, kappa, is 35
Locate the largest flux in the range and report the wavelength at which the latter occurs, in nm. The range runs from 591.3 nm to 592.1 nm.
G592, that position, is 592.025 nm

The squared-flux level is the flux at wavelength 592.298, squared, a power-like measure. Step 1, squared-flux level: 235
